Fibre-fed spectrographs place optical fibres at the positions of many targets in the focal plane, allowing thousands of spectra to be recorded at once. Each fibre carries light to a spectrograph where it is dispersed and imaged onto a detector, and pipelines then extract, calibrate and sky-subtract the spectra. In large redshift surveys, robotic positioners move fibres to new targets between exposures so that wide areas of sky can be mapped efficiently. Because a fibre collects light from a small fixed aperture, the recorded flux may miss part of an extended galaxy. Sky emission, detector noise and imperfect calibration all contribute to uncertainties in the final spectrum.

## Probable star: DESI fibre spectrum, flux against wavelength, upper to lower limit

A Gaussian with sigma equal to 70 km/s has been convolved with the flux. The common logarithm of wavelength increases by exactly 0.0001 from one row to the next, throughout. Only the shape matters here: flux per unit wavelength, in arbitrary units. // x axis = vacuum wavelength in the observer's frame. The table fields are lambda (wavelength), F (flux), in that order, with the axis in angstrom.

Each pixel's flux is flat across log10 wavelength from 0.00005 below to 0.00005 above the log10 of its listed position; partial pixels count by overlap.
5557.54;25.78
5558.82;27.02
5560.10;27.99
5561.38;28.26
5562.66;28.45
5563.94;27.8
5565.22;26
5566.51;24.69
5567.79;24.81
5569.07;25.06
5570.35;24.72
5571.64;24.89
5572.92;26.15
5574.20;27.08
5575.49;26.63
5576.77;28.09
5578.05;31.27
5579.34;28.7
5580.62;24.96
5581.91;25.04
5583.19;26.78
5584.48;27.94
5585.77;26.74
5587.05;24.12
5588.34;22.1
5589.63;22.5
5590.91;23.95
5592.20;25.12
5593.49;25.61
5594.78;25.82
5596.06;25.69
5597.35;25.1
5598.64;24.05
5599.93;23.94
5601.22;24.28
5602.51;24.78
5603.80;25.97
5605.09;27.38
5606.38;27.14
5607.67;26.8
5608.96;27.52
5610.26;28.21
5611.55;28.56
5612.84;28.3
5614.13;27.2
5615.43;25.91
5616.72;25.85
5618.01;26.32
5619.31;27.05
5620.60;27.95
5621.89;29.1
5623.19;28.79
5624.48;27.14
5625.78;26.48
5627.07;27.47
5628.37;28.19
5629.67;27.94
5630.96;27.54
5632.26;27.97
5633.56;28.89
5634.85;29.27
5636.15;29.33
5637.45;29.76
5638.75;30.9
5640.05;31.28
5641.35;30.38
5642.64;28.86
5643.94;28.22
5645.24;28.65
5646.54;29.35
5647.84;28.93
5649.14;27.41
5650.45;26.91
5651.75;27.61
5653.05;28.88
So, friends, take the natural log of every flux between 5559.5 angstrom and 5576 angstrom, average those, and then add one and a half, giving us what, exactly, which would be 4.77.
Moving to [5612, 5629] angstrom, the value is 4.81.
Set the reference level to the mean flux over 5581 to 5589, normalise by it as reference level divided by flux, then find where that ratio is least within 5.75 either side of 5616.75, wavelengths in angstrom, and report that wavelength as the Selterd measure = 5621.89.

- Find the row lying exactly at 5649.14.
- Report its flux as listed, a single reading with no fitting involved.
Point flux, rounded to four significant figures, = 27.41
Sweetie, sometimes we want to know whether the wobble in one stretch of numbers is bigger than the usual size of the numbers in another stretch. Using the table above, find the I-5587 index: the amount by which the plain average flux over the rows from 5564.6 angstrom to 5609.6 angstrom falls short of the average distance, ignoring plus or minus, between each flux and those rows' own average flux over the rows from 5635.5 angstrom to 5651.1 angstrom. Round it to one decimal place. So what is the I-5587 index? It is -24.8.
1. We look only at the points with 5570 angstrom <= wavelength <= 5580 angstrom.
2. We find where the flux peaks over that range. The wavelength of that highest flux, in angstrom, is 5578.05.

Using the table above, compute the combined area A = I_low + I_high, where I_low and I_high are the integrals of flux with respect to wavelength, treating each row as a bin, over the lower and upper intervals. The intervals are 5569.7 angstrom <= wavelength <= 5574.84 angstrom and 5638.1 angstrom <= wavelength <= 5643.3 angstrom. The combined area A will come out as 290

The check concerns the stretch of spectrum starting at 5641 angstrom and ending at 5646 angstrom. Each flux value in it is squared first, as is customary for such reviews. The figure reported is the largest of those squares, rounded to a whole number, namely 923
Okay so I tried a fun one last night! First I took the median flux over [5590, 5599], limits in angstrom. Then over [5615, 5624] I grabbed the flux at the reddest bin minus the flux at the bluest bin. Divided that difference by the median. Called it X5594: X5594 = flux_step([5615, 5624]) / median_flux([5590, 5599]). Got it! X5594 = 0.11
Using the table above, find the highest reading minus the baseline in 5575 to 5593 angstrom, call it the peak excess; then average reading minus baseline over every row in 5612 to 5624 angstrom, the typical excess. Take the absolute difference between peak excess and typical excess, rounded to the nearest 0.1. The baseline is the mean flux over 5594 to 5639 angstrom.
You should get 3.9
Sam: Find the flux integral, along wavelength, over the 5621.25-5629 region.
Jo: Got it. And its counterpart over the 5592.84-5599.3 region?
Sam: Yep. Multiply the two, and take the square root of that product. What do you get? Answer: 188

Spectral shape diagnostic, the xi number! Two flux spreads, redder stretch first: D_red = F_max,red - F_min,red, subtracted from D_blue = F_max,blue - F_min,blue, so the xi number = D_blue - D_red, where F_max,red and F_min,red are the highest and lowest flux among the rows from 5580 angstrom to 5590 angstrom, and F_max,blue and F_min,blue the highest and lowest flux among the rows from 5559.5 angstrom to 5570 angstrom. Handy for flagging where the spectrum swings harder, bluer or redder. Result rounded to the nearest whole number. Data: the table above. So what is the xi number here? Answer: -2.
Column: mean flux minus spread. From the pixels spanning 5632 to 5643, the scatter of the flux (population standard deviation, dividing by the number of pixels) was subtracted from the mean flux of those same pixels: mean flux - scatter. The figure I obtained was 29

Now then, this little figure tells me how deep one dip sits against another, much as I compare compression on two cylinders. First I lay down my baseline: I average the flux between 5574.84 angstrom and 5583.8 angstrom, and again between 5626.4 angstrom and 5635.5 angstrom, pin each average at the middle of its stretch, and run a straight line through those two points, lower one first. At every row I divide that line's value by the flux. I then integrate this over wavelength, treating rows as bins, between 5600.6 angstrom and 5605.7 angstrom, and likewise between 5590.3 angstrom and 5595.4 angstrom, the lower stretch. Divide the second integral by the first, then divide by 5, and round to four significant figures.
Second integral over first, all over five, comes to 0.2020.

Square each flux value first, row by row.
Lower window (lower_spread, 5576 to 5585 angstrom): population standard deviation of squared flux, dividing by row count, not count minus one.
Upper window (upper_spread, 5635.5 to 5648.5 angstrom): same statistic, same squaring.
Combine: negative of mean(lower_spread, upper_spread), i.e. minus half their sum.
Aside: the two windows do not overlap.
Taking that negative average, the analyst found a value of -85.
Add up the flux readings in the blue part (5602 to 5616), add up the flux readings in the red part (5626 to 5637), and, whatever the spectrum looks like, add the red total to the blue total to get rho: 524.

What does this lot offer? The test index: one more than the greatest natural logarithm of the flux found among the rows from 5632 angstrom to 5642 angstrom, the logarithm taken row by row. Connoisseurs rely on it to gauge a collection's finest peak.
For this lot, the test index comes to 4.44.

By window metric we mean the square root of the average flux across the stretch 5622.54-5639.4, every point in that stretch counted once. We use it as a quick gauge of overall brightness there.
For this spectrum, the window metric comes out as 5.33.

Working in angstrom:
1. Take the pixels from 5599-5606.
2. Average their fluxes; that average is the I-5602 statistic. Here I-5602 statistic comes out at 25.3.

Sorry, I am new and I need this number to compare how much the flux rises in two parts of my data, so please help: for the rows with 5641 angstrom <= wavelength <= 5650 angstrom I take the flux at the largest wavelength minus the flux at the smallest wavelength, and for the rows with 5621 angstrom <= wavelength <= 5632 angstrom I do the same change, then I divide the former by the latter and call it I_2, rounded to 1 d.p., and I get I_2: 1.9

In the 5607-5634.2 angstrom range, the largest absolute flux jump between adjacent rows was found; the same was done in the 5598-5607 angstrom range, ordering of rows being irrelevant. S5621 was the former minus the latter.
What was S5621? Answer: 0.2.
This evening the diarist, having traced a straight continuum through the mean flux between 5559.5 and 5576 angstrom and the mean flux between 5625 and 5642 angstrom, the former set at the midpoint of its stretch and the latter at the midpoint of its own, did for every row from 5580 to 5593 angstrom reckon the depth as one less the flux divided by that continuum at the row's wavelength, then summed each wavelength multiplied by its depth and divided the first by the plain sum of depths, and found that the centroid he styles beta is 5588.1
